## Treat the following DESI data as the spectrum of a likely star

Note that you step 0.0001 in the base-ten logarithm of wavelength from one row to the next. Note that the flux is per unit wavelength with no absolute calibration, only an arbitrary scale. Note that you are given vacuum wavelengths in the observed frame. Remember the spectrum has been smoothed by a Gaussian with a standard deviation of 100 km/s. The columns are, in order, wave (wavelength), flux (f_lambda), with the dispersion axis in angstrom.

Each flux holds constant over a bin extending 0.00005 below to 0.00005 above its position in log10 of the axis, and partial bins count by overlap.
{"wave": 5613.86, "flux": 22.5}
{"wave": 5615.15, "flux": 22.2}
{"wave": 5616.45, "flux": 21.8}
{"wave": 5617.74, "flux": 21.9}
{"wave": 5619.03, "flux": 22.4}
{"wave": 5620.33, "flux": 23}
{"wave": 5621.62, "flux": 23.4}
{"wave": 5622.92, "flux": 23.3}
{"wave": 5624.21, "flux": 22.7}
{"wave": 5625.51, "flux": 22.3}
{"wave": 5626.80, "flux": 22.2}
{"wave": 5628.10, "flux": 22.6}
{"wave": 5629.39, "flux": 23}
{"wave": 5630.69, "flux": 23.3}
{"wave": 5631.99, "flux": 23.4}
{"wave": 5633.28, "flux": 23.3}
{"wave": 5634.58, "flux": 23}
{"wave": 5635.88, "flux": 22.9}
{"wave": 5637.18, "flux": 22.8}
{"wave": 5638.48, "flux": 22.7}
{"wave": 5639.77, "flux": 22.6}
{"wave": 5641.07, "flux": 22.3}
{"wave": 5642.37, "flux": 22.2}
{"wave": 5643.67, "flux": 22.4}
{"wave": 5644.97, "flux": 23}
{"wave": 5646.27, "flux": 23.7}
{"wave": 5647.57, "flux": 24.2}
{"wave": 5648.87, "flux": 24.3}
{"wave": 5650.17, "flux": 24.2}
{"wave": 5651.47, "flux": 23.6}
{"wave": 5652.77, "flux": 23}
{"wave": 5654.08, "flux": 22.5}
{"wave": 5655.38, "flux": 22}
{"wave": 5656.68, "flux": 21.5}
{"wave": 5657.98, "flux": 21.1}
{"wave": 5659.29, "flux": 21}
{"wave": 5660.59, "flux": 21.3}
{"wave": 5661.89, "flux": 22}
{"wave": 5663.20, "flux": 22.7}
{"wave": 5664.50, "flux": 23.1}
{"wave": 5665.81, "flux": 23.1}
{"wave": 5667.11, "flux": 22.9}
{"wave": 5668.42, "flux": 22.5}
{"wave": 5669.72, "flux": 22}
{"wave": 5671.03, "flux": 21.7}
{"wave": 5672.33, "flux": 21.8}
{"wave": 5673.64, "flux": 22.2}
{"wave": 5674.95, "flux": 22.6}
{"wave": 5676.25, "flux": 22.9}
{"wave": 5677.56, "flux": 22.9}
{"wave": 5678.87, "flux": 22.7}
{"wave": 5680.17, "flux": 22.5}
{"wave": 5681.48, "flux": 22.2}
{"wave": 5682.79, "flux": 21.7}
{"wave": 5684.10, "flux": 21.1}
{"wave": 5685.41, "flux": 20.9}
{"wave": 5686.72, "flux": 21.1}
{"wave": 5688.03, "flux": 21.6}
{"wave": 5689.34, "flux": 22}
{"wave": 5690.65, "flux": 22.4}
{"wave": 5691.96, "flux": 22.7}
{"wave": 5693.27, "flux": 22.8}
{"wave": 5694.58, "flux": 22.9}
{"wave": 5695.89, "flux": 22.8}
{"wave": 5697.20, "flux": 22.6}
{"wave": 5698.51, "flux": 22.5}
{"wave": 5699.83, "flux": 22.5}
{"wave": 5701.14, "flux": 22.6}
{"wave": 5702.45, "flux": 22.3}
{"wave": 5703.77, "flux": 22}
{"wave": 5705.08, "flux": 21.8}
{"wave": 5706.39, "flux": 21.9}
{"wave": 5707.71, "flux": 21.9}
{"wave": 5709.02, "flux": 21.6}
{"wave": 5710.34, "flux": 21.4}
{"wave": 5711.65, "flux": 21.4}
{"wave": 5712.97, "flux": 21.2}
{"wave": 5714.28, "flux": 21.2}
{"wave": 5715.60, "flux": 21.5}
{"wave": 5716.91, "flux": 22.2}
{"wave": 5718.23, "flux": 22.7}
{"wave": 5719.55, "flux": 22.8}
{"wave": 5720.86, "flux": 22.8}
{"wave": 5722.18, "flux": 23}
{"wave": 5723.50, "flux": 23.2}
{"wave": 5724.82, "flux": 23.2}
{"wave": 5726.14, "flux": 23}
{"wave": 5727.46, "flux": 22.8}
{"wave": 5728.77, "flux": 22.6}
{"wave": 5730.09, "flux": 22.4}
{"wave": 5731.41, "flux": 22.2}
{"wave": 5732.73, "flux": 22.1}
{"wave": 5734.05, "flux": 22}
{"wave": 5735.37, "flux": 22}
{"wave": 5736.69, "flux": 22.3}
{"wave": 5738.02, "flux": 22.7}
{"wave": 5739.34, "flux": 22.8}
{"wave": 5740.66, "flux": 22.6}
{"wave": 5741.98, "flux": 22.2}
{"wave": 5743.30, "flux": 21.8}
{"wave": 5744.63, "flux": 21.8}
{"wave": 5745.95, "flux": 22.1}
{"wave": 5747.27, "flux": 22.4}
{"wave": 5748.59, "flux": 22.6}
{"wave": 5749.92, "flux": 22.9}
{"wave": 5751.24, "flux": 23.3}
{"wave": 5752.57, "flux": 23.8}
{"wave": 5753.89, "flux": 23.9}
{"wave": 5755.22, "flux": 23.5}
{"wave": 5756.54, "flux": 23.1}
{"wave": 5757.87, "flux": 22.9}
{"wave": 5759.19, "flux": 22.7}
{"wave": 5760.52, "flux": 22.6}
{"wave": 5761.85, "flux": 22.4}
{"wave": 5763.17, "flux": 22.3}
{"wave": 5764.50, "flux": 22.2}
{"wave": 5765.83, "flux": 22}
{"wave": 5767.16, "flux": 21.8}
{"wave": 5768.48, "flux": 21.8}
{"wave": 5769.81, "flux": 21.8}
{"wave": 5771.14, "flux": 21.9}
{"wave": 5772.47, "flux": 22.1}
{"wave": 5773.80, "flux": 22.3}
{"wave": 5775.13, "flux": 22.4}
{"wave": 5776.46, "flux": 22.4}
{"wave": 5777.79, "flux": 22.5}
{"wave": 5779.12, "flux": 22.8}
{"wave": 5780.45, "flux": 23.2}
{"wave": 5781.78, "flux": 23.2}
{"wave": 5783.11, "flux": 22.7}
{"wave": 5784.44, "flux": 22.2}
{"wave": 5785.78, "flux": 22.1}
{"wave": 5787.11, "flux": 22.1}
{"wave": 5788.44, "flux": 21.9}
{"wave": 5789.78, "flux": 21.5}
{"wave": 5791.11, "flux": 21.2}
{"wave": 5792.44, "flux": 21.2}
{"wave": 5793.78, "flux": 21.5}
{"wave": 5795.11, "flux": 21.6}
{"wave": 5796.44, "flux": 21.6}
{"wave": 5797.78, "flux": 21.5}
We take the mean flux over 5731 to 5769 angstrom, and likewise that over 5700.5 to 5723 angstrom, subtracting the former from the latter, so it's -0.49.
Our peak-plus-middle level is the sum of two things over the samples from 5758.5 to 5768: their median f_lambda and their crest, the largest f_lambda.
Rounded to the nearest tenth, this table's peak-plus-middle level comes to 45.0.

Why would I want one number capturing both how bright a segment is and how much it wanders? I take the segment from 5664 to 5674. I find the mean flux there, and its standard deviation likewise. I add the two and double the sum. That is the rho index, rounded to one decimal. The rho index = 45.9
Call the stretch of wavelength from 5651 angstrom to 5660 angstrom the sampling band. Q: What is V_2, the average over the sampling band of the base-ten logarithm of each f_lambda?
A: 1.34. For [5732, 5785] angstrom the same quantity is 1.35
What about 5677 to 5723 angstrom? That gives 1.34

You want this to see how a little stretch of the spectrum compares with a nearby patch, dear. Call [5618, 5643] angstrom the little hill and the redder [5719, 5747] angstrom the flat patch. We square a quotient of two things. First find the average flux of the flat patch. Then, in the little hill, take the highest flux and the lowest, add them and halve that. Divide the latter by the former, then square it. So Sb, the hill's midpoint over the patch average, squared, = 1.03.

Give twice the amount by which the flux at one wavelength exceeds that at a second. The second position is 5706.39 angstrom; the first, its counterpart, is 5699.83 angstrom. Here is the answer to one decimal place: 1.2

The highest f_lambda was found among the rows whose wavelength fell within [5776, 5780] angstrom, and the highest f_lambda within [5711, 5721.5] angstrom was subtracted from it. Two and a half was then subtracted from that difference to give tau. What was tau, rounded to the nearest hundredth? -2.50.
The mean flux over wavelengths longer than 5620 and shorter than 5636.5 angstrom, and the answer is 22.95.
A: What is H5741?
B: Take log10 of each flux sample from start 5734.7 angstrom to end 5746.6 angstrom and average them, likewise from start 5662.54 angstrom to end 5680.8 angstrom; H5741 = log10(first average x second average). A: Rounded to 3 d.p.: 0.261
